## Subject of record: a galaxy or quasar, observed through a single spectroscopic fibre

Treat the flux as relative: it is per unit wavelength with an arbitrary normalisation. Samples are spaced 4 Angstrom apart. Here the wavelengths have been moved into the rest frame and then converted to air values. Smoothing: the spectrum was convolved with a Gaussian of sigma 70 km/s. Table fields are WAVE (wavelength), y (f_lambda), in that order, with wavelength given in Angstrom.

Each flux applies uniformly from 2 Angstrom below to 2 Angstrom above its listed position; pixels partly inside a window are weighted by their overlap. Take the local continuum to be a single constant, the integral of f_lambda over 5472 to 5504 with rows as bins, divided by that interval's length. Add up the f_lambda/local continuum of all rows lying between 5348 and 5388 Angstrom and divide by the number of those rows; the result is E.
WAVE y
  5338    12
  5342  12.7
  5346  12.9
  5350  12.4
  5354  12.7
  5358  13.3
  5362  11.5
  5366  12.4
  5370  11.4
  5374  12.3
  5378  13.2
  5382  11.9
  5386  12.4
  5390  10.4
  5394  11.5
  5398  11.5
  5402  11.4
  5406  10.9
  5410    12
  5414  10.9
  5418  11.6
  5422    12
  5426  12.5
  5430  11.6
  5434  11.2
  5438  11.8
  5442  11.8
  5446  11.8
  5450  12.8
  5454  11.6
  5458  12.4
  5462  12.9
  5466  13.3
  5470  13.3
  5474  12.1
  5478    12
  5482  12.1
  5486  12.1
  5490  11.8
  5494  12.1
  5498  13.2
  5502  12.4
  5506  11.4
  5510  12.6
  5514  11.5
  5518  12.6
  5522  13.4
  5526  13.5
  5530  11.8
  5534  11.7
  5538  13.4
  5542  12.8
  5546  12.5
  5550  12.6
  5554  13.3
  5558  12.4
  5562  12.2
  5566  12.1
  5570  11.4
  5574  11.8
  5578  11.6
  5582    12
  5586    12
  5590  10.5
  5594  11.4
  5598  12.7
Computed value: 1.01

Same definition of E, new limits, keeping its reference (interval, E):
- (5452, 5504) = 1.01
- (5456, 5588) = 1.01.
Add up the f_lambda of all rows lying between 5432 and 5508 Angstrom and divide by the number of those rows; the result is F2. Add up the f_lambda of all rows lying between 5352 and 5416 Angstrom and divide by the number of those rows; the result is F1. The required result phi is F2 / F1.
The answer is 1.03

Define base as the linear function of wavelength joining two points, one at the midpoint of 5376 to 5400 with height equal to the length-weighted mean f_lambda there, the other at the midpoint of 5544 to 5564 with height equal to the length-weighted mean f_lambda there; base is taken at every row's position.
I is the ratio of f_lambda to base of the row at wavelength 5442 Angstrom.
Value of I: 0.98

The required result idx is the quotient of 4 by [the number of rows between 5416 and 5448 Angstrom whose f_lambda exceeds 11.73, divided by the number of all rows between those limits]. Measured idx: 6.4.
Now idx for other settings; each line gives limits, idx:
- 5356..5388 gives 5.3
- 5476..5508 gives 4.6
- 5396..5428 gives 10.7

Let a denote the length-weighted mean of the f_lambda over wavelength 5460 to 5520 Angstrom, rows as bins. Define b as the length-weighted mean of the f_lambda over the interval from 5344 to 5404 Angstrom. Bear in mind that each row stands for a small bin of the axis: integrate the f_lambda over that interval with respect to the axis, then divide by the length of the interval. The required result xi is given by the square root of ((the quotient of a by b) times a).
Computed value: 3.56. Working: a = 12.4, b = 12.1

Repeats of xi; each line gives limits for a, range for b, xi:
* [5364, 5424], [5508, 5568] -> 3.31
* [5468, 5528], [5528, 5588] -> 3.55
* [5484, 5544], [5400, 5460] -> 3.62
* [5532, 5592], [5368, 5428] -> 3.55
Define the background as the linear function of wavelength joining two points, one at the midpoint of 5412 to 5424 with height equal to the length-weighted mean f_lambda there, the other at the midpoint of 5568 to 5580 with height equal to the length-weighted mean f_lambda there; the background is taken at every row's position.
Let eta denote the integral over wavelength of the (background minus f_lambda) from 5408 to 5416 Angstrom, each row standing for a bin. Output 0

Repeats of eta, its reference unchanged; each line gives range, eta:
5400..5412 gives 1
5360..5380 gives -14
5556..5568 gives -8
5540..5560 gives -23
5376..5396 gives -8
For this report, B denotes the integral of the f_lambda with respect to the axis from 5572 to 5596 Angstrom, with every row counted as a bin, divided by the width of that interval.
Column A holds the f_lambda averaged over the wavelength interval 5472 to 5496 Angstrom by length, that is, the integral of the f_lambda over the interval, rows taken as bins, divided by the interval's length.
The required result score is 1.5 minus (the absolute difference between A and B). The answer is 1.0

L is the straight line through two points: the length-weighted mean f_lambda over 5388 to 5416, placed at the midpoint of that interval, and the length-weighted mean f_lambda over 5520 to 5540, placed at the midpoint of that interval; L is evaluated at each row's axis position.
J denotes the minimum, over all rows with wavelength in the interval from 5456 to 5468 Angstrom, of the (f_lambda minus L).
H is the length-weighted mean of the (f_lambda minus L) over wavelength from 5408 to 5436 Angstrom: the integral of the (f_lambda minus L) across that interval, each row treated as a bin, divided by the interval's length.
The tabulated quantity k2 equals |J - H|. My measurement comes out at 0.28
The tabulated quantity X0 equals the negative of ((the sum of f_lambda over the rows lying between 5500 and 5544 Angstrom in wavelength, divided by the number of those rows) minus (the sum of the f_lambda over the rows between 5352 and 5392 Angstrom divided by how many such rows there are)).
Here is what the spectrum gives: -0.3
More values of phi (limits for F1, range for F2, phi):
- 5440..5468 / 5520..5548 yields 1.03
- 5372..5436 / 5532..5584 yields 1.05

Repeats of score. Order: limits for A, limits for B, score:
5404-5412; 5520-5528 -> -0.5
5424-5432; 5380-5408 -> 0.9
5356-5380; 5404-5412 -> 0.6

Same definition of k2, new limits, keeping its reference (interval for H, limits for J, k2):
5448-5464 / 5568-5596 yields 3.53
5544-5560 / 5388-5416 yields 0.36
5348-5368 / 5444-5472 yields 2.01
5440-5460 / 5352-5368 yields 0.47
